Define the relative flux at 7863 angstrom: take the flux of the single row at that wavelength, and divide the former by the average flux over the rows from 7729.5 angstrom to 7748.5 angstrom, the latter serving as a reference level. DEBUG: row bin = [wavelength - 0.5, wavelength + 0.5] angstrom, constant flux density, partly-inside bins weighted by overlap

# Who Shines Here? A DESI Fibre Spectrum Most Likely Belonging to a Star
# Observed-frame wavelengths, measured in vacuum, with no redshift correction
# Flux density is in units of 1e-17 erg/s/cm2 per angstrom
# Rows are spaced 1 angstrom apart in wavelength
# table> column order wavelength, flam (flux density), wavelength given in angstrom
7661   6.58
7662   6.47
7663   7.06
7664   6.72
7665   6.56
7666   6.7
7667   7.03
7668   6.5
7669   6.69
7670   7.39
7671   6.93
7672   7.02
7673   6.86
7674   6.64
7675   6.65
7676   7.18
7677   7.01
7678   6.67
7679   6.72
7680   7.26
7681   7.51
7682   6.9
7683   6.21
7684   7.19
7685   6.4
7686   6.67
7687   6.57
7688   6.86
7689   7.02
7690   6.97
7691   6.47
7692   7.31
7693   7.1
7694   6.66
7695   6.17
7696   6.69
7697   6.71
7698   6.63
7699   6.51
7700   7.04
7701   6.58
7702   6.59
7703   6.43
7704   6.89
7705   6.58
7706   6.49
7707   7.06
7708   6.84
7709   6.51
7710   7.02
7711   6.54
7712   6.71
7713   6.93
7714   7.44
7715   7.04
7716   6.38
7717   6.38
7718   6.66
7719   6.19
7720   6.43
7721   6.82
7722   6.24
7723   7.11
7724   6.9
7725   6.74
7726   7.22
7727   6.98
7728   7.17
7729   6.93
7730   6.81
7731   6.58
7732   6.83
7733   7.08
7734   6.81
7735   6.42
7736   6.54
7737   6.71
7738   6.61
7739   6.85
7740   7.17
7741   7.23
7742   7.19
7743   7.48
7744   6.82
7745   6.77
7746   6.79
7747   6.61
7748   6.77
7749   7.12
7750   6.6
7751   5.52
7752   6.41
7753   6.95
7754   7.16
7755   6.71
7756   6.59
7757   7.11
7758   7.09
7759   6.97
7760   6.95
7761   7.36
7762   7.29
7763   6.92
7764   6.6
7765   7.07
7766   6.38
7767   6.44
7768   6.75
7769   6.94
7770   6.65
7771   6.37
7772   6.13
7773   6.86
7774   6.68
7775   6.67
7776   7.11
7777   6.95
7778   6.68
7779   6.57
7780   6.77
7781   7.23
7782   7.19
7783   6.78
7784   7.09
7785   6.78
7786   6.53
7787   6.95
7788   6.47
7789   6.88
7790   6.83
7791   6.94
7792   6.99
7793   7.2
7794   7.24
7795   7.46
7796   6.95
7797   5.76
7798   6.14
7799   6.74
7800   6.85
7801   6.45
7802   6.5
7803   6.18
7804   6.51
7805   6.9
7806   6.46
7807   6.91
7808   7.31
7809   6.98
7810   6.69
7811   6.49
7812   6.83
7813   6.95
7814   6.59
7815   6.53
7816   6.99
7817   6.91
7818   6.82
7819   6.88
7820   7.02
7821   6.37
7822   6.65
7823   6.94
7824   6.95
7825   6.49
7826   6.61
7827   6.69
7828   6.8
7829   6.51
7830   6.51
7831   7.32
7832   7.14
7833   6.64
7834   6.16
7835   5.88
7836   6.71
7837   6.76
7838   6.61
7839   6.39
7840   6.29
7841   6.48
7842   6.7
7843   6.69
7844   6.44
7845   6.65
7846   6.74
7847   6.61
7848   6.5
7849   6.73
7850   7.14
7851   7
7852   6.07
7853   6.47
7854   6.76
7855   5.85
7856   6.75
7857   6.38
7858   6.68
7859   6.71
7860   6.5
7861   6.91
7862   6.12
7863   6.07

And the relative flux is 0.89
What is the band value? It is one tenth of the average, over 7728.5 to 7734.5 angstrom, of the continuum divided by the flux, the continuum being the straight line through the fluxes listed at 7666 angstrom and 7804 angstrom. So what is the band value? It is 0.097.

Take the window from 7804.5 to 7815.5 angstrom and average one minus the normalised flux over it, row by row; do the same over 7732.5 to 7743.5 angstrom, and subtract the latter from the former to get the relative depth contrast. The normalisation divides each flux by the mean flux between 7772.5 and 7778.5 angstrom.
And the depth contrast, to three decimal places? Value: 0.019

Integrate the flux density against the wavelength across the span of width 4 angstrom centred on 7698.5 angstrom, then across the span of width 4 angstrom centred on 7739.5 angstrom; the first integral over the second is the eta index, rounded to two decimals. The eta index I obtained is 0.97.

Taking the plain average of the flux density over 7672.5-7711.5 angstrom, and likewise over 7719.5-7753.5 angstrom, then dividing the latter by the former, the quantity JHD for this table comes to 1.00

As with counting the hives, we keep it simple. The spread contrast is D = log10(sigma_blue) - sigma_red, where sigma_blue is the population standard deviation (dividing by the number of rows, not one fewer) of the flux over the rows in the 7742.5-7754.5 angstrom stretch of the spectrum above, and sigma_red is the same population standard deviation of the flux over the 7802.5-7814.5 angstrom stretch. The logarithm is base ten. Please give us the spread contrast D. -0.63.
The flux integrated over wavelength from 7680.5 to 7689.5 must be 61.3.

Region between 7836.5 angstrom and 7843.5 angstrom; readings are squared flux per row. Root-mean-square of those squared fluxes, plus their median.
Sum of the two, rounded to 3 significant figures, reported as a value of 86.8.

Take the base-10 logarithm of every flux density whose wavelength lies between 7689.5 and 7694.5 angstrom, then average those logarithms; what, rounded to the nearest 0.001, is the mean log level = 0.839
